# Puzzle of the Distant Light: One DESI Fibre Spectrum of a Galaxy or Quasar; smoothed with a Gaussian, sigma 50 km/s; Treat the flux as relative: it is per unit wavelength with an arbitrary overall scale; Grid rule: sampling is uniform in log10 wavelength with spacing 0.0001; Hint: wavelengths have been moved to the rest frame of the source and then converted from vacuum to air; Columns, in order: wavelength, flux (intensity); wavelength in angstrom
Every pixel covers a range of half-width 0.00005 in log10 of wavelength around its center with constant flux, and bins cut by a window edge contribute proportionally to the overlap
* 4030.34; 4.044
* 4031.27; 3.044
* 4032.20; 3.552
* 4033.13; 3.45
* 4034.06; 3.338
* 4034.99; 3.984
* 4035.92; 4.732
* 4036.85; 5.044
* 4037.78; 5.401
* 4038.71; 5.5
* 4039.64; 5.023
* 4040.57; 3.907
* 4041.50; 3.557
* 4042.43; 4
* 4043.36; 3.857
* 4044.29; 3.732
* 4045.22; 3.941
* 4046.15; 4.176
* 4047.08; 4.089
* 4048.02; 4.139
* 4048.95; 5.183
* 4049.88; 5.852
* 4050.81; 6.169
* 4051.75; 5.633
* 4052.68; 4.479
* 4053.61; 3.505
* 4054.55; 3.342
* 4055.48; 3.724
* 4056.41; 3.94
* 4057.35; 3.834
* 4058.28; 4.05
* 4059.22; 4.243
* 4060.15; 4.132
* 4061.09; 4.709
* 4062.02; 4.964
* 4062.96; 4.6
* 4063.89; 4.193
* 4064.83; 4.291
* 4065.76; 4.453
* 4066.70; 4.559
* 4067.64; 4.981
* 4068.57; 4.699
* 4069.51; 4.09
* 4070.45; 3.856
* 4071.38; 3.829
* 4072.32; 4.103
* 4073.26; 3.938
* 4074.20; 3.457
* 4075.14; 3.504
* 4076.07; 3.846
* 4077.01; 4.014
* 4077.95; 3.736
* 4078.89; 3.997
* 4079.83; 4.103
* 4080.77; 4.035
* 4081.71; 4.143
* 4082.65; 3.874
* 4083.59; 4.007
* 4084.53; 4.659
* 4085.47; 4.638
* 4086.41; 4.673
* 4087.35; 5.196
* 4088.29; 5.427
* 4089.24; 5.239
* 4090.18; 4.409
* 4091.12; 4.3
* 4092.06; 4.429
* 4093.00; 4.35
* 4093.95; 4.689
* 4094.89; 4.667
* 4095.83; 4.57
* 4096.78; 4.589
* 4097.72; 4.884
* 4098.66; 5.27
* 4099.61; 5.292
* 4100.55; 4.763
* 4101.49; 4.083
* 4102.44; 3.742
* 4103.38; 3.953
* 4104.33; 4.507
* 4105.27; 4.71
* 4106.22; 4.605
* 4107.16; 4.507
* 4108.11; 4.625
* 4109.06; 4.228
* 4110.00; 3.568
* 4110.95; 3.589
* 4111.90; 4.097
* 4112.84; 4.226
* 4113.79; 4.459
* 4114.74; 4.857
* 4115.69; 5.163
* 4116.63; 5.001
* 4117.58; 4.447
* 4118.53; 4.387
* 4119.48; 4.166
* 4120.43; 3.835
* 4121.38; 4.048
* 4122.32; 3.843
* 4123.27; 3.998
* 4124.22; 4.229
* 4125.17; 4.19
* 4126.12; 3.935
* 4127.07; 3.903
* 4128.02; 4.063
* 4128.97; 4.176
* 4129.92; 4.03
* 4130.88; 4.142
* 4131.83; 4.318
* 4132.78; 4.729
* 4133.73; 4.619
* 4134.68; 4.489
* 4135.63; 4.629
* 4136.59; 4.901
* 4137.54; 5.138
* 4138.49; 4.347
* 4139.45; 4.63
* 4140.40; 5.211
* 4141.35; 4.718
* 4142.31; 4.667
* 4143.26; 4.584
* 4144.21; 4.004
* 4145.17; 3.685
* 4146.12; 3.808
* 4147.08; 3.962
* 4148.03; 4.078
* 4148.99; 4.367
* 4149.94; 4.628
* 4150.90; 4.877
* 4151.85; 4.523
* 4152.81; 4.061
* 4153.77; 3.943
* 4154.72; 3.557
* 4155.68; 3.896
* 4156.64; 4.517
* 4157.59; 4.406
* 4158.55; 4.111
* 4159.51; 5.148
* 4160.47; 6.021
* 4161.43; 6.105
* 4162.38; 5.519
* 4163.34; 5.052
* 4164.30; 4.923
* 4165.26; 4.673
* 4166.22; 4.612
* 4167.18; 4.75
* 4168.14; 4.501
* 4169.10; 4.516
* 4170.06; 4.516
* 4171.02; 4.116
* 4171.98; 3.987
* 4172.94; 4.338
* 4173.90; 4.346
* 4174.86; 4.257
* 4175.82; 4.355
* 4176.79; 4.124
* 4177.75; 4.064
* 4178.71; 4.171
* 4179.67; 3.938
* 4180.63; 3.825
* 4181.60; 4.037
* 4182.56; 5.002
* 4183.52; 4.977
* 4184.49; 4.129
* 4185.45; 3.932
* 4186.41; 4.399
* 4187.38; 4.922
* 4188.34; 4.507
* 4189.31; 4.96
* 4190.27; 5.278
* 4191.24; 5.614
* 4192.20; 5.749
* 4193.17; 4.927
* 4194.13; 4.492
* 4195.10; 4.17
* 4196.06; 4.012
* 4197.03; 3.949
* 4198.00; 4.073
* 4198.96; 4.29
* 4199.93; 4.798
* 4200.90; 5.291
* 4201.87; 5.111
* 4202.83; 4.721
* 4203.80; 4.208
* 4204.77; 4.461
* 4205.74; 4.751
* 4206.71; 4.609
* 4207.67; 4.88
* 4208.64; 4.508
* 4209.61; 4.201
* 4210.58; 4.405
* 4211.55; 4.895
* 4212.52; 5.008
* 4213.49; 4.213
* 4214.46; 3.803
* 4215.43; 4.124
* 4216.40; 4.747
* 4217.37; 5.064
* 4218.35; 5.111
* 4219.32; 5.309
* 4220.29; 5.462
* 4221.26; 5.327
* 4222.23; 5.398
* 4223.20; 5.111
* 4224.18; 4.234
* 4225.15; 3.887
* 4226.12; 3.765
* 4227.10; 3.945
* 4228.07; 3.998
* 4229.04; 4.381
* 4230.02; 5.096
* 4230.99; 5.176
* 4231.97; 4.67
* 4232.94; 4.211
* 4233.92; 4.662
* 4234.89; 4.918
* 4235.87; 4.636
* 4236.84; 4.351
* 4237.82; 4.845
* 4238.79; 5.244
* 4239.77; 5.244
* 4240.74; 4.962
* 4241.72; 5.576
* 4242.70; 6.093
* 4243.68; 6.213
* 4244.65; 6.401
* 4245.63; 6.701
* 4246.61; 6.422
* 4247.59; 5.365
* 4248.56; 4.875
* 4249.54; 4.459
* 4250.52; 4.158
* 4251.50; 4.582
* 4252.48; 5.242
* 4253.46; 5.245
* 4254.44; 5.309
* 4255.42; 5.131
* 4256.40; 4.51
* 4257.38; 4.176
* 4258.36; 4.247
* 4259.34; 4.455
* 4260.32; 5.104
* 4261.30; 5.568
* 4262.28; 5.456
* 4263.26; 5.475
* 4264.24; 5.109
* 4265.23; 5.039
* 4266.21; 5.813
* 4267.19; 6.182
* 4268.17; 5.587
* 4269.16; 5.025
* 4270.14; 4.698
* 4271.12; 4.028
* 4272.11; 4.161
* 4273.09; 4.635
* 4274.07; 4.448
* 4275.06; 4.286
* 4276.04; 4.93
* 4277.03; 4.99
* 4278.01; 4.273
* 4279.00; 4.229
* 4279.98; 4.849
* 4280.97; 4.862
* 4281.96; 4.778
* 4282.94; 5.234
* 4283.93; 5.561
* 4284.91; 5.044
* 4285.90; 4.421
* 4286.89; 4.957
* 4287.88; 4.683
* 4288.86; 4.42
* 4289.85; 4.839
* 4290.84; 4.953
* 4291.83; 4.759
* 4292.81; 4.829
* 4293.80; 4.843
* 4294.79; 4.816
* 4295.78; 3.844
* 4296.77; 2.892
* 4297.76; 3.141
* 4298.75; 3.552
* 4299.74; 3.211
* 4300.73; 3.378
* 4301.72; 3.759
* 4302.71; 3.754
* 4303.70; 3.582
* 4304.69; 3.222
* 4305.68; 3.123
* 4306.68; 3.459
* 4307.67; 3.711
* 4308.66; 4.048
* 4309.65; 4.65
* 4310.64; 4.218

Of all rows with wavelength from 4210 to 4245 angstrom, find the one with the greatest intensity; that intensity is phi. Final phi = 6.401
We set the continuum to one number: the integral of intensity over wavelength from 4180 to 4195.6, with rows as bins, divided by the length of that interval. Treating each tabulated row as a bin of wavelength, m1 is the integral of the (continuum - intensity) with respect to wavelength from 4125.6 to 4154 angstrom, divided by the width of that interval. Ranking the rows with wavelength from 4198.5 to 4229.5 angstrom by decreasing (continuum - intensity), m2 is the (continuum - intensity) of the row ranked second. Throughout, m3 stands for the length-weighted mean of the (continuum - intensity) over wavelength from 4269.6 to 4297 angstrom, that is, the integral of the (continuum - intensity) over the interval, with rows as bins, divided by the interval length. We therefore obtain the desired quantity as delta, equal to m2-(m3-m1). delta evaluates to 1.1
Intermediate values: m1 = 0.3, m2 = 0.9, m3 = 0.0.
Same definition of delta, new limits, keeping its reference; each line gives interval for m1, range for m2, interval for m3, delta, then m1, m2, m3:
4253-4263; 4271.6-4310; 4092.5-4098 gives 1.2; -0.3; 1.6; 0.1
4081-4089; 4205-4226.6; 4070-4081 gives 0.2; 0.1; 0.9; 0.8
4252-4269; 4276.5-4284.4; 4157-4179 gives -0.1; -0.5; 0.4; 0.0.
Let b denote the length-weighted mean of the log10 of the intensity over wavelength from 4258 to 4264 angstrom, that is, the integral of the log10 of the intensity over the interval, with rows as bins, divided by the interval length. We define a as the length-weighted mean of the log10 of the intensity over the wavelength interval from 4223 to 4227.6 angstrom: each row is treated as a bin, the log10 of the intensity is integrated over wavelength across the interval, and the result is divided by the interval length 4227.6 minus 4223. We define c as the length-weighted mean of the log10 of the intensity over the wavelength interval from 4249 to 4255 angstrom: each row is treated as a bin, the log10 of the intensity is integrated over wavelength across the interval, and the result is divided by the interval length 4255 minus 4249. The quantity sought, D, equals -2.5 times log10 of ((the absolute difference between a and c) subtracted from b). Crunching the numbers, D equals 0.49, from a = 0.613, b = 0.704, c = 0.68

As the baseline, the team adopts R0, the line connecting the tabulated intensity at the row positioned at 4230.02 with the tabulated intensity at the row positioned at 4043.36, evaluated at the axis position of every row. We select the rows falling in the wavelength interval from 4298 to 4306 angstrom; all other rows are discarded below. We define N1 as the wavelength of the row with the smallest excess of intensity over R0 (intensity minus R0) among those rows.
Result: 4305.68 angstrom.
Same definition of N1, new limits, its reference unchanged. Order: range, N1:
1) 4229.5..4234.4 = 4232.94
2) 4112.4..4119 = 4112.84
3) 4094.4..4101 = 4095.83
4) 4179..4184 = 4180.63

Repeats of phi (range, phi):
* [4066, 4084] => 4.981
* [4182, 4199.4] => 5.749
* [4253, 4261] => 5.309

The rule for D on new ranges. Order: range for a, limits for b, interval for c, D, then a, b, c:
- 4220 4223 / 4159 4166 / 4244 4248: 0.45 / 0.731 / 0.723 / 0.79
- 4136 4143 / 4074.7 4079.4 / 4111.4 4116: 0.63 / 0.679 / 0.582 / 0.65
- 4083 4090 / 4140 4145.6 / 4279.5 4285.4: 0.51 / 0.679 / 0.648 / 0.70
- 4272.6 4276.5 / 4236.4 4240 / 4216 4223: 0.50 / 0.660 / 0.689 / 0.72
